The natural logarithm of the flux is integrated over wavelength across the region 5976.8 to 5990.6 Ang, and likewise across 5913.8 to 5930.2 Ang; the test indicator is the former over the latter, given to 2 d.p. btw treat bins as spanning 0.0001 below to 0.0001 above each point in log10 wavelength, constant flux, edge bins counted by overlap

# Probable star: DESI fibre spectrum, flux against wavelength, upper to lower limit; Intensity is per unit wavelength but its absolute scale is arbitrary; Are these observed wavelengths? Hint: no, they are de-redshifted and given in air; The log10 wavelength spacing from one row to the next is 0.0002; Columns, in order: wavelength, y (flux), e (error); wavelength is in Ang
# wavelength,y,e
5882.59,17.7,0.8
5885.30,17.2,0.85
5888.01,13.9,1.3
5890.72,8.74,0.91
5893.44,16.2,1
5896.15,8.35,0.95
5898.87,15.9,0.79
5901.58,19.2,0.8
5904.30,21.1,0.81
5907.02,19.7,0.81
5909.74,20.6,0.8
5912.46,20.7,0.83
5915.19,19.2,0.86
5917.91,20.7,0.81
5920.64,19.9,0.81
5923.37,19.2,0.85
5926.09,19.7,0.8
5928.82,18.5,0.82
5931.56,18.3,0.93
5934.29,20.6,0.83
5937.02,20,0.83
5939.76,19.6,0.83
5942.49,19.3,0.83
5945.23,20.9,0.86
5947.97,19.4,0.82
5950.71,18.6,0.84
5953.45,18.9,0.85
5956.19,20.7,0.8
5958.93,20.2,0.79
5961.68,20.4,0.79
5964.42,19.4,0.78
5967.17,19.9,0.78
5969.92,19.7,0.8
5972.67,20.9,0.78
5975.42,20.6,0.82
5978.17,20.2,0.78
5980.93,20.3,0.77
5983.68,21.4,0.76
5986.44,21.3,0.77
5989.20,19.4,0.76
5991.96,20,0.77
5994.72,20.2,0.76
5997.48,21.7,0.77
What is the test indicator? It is 0.86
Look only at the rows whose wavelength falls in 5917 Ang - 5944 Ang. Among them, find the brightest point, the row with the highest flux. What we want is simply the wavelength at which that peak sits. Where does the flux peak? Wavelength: 5917.91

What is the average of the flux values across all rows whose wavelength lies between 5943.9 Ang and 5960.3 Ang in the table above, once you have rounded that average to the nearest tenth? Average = 19.8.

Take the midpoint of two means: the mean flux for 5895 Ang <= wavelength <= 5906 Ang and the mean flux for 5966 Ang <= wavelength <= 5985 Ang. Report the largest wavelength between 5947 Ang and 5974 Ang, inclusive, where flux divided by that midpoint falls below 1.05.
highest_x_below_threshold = 5953.45 Ang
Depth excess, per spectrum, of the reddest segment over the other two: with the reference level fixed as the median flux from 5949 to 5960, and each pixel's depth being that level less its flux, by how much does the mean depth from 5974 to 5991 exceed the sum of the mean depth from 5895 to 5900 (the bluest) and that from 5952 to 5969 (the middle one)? -8.0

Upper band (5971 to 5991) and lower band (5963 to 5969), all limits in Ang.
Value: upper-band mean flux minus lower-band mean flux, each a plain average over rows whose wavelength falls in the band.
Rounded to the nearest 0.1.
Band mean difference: 0.9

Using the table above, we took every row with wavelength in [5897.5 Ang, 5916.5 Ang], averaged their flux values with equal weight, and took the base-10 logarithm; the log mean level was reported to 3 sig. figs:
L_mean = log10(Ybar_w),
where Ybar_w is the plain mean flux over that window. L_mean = 1.29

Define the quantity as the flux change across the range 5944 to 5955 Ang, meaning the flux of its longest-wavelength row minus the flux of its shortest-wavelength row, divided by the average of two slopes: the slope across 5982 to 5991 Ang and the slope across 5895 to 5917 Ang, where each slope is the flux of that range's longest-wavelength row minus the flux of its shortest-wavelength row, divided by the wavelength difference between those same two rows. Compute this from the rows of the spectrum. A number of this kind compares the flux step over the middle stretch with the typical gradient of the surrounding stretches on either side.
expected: -19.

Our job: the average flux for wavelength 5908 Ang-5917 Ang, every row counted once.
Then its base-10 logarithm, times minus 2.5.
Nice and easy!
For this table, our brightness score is -3.26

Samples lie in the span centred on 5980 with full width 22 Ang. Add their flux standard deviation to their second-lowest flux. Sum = 20.4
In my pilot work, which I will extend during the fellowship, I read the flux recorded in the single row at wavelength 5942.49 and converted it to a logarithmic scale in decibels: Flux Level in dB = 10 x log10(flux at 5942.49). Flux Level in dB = 12.9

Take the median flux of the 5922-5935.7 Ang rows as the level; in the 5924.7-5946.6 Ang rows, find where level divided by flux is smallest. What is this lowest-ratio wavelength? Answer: 5945.23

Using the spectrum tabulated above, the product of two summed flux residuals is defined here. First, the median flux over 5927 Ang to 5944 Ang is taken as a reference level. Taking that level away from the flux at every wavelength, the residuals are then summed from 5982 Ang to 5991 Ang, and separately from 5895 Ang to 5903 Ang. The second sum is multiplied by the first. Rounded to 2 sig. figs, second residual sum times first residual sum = -56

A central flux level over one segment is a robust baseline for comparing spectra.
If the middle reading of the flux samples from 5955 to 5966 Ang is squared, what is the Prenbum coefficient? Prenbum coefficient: 412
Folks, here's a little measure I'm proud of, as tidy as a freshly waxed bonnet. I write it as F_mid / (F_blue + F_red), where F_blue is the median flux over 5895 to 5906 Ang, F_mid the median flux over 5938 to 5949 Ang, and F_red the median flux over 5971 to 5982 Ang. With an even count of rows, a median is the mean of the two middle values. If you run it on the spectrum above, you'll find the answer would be 0.513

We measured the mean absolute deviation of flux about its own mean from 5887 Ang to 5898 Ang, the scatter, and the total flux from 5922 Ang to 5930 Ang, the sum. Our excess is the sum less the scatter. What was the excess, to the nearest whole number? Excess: 54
